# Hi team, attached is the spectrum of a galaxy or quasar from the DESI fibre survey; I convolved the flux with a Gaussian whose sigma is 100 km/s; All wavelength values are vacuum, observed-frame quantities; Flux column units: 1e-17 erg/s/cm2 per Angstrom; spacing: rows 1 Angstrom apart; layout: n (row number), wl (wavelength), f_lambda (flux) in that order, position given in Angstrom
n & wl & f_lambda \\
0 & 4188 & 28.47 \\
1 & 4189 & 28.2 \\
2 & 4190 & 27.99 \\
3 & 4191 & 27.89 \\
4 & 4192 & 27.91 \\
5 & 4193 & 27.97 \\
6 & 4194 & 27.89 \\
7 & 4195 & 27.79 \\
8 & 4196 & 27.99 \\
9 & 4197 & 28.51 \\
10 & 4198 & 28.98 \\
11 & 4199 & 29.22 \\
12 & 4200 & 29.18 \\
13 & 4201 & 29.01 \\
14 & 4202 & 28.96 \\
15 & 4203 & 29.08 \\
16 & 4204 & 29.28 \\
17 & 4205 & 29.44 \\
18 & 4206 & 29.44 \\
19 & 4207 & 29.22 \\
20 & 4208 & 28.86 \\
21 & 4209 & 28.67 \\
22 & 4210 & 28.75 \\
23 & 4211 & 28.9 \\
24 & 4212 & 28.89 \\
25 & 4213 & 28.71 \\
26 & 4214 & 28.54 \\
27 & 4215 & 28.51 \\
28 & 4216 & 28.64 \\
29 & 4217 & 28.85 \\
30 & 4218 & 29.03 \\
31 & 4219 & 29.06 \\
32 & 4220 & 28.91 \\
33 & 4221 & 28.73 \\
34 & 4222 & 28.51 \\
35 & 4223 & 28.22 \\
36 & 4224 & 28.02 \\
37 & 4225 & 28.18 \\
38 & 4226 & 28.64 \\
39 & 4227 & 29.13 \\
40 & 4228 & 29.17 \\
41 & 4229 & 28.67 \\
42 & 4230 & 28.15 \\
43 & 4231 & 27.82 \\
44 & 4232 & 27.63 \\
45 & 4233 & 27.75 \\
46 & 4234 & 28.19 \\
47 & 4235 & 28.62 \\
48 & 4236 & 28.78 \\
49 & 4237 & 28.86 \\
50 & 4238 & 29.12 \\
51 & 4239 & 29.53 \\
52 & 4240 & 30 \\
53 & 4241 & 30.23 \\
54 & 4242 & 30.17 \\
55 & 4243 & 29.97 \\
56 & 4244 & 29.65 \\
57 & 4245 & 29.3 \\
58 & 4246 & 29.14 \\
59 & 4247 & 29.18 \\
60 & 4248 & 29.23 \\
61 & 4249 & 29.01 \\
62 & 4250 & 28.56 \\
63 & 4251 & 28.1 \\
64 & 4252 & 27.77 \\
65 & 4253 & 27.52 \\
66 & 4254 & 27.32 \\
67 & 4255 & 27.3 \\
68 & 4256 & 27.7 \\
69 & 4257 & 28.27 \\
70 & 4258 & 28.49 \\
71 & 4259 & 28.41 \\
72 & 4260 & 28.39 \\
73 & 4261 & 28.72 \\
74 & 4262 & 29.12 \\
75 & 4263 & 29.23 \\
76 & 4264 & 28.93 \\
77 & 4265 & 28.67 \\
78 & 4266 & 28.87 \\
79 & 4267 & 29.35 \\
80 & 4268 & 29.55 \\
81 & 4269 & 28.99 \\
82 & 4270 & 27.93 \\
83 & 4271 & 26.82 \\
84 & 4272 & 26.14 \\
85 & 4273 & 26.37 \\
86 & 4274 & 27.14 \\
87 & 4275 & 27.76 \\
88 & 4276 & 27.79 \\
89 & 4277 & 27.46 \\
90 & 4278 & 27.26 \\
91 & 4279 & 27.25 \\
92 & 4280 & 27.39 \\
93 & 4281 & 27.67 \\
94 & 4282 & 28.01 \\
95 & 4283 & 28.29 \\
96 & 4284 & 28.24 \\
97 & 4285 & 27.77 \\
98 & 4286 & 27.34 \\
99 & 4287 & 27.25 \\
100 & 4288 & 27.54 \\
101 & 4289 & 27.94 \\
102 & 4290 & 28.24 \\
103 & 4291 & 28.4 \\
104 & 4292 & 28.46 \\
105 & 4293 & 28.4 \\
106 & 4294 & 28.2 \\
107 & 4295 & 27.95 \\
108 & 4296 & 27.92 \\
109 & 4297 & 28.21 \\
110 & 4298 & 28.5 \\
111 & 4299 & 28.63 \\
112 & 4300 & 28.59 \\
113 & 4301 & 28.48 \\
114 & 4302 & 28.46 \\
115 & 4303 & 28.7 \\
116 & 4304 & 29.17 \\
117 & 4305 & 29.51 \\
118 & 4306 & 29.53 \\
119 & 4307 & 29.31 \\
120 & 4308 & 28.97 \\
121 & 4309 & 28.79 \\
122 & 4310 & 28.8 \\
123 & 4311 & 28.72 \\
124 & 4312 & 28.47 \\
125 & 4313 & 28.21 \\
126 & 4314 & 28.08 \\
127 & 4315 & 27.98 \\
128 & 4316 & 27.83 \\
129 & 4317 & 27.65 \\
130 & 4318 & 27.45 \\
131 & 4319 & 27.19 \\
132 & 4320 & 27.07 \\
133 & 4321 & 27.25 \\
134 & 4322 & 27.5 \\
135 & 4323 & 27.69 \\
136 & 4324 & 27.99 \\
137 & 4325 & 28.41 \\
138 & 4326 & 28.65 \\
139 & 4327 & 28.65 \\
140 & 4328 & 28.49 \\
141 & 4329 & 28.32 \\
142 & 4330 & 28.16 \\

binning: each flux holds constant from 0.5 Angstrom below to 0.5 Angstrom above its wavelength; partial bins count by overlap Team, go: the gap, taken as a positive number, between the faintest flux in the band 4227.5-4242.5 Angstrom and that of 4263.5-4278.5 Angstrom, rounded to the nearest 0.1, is 1.5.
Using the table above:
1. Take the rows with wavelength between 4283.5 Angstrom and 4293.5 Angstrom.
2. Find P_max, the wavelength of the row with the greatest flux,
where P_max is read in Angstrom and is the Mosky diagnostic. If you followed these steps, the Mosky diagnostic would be 4292 Angstrom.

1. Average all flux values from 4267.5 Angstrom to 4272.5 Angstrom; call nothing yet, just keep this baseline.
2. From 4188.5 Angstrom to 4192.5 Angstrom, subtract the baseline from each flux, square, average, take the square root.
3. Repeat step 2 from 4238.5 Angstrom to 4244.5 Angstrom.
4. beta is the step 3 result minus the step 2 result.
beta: 1.9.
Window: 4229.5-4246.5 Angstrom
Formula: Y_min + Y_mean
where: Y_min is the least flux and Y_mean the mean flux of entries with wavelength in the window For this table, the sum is 56.6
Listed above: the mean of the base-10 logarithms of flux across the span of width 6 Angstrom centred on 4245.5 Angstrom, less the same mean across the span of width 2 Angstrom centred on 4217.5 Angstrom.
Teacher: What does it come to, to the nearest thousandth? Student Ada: 0.007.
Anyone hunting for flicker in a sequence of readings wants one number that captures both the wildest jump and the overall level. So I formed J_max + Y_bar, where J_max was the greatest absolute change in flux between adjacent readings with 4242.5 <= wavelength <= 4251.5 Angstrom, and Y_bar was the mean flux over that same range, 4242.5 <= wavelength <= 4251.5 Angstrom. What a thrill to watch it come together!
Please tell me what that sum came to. 29.6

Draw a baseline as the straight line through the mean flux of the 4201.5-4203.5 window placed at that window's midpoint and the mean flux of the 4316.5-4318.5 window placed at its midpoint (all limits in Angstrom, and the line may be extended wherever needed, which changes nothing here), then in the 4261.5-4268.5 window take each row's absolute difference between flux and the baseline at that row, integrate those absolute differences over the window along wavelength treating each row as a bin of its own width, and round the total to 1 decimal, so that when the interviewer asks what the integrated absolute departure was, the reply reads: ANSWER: 6.2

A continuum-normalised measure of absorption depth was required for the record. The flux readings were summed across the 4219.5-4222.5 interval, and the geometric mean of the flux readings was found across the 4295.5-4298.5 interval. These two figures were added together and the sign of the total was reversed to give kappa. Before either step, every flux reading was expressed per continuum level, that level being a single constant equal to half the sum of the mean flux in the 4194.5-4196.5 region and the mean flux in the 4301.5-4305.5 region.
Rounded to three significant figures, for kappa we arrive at -4.02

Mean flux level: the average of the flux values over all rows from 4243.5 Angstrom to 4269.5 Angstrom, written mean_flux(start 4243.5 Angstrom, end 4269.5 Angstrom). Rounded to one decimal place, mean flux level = 28.6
